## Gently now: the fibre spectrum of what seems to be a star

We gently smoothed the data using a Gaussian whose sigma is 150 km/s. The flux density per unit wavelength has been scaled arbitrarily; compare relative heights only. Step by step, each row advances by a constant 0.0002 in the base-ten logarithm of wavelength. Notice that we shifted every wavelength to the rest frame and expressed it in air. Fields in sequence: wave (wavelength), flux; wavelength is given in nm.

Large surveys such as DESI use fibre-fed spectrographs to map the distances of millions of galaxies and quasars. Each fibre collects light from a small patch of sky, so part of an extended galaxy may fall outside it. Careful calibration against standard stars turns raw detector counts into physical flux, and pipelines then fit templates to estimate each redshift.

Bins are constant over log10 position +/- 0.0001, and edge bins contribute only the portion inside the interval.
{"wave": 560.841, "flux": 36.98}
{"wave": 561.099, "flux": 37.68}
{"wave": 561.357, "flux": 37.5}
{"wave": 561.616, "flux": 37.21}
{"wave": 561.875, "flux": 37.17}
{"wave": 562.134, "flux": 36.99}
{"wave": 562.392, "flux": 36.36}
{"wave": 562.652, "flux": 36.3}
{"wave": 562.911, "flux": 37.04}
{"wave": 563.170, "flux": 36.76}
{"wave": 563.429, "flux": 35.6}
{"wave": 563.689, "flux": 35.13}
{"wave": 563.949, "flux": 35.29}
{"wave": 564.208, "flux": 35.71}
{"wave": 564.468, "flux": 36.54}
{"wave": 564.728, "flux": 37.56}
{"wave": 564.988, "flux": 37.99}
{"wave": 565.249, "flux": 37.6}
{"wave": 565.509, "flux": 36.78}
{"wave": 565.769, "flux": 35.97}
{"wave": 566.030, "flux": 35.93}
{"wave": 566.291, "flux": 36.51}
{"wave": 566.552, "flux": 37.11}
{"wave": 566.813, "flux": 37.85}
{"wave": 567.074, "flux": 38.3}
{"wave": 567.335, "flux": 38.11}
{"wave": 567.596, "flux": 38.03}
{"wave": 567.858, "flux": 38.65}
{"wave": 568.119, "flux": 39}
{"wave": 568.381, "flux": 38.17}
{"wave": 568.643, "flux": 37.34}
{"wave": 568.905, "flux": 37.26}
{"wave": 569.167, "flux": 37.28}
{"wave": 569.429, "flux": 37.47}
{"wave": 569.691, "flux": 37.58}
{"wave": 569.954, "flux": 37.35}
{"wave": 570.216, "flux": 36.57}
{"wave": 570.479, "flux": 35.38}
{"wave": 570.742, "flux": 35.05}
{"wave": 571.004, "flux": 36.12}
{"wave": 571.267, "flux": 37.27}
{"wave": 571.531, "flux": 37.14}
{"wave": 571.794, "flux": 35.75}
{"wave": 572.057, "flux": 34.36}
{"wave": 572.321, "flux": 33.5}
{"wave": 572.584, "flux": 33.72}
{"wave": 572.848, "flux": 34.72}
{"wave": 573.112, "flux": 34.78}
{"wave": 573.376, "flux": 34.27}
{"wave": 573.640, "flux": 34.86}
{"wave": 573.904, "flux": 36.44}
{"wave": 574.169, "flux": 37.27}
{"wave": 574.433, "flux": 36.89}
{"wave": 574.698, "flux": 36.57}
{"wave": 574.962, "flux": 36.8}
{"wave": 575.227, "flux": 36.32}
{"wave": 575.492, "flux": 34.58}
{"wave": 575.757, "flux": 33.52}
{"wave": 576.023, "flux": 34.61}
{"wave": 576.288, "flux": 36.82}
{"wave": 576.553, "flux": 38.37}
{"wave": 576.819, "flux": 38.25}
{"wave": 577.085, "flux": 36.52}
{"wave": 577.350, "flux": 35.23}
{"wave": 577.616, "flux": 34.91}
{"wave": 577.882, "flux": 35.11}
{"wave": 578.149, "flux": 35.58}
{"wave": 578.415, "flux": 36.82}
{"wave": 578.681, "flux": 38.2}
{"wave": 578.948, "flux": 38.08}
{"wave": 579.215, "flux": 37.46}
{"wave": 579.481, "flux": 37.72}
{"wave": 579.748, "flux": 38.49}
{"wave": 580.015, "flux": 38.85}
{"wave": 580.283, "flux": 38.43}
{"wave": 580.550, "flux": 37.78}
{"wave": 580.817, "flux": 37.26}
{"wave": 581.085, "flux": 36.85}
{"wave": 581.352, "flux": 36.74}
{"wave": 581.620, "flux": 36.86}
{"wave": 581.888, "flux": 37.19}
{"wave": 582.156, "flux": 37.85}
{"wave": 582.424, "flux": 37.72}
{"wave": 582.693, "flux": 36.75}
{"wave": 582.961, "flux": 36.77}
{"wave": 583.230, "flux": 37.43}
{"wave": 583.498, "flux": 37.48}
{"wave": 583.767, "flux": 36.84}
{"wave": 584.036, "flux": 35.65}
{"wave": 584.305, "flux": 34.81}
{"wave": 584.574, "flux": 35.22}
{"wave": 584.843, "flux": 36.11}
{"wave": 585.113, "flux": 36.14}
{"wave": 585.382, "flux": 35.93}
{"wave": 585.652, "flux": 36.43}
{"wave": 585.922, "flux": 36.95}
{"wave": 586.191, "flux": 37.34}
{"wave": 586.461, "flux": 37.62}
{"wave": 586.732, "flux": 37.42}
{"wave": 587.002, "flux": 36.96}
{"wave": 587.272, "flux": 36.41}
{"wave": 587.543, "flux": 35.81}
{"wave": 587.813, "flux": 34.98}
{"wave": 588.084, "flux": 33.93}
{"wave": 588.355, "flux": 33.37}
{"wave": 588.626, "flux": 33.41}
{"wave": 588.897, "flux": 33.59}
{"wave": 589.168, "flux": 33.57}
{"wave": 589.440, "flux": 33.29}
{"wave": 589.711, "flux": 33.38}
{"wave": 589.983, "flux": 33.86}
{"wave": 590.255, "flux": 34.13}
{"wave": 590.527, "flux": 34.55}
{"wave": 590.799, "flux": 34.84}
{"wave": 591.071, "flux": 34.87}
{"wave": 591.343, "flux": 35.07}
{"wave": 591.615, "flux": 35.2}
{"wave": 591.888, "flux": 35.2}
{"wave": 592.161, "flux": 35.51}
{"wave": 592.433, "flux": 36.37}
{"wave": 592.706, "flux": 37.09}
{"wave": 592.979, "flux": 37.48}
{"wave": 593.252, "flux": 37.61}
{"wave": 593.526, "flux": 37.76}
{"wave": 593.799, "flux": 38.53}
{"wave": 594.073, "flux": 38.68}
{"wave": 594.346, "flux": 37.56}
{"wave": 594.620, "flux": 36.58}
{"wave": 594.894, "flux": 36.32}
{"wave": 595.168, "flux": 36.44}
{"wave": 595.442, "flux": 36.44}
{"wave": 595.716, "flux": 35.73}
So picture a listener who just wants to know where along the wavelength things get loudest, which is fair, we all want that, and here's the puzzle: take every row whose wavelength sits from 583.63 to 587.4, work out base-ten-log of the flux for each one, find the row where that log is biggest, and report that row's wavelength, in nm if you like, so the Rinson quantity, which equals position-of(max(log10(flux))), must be 586.461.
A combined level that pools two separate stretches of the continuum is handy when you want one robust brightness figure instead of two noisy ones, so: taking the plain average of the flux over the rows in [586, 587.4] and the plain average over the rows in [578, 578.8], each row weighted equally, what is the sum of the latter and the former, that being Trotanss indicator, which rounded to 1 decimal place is 74.0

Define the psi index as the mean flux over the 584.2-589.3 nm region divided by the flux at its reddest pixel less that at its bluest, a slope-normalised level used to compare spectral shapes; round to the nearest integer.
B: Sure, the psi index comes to -29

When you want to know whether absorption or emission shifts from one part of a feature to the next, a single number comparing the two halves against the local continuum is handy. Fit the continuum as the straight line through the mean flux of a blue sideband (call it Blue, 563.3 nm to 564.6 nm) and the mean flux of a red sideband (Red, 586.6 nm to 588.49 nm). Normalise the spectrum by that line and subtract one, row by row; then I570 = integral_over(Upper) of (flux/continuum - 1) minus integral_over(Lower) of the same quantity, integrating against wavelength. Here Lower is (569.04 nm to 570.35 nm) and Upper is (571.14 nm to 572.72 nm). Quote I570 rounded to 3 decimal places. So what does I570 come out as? -0.074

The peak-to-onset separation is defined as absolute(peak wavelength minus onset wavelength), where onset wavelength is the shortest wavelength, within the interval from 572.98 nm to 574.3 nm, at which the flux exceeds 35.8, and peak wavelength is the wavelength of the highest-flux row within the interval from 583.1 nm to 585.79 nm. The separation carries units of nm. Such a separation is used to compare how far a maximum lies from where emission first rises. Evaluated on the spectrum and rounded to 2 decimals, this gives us 9.59 nm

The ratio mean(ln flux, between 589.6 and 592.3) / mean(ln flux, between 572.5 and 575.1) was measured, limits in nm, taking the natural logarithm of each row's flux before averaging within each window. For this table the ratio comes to 0.99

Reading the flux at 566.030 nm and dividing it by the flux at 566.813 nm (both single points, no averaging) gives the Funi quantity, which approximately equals 0.95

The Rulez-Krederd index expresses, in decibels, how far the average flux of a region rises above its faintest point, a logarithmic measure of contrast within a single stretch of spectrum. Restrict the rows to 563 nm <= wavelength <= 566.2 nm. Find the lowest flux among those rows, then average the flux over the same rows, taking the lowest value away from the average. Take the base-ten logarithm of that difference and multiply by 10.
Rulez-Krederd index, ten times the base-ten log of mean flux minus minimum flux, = 1.1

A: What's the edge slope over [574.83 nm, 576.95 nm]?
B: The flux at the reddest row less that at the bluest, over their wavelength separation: 0.8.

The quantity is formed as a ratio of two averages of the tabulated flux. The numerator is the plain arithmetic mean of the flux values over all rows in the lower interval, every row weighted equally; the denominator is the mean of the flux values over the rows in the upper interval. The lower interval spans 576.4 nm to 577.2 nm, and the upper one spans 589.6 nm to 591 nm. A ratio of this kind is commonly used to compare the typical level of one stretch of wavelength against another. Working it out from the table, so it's 1.10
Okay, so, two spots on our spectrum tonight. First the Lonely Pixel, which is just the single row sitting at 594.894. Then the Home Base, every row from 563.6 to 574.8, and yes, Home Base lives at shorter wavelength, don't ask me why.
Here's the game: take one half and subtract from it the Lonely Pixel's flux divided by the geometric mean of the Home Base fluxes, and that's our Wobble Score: -0.495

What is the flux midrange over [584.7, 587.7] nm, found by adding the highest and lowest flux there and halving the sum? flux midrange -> 36.7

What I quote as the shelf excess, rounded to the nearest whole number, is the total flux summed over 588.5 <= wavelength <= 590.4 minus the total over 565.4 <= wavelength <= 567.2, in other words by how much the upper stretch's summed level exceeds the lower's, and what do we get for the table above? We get -23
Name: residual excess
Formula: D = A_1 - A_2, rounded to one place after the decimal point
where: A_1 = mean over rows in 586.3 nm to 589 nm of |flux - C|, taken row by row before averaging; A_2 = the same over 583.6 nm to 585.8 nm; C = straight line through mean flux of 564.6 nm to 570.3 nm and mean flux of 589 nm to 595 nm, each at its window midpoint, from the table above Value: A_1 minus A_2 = 0.9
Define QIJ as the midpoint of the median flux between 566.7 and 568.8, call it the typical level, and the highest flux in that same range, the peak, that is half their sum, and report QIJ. 38.6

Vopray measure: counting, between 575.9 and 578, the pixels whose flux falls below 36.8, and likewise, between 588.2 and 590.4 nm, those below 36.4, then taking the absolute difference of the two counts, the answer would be 3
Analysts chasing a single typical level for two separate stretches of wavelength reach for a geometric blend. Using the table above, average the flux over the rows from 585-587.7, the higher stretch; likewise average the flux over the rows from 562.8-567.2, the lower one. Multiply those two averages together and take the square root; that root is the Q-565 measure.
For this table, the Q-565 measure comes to 36.7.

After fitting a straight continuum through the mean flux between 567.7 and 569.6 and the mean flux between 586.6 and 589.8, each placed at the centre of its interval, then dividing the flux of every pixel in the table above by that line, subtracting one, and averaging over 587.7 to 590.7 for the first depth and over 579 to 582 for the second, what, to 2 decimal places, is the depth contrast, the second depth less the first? 0.07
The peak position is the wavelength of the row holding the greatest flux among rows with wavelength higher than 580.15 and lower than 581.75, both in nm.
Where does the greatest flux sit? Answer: 580.283 nm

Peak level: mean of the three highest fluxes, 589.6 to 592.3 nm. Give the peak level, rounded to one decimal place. 35.3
